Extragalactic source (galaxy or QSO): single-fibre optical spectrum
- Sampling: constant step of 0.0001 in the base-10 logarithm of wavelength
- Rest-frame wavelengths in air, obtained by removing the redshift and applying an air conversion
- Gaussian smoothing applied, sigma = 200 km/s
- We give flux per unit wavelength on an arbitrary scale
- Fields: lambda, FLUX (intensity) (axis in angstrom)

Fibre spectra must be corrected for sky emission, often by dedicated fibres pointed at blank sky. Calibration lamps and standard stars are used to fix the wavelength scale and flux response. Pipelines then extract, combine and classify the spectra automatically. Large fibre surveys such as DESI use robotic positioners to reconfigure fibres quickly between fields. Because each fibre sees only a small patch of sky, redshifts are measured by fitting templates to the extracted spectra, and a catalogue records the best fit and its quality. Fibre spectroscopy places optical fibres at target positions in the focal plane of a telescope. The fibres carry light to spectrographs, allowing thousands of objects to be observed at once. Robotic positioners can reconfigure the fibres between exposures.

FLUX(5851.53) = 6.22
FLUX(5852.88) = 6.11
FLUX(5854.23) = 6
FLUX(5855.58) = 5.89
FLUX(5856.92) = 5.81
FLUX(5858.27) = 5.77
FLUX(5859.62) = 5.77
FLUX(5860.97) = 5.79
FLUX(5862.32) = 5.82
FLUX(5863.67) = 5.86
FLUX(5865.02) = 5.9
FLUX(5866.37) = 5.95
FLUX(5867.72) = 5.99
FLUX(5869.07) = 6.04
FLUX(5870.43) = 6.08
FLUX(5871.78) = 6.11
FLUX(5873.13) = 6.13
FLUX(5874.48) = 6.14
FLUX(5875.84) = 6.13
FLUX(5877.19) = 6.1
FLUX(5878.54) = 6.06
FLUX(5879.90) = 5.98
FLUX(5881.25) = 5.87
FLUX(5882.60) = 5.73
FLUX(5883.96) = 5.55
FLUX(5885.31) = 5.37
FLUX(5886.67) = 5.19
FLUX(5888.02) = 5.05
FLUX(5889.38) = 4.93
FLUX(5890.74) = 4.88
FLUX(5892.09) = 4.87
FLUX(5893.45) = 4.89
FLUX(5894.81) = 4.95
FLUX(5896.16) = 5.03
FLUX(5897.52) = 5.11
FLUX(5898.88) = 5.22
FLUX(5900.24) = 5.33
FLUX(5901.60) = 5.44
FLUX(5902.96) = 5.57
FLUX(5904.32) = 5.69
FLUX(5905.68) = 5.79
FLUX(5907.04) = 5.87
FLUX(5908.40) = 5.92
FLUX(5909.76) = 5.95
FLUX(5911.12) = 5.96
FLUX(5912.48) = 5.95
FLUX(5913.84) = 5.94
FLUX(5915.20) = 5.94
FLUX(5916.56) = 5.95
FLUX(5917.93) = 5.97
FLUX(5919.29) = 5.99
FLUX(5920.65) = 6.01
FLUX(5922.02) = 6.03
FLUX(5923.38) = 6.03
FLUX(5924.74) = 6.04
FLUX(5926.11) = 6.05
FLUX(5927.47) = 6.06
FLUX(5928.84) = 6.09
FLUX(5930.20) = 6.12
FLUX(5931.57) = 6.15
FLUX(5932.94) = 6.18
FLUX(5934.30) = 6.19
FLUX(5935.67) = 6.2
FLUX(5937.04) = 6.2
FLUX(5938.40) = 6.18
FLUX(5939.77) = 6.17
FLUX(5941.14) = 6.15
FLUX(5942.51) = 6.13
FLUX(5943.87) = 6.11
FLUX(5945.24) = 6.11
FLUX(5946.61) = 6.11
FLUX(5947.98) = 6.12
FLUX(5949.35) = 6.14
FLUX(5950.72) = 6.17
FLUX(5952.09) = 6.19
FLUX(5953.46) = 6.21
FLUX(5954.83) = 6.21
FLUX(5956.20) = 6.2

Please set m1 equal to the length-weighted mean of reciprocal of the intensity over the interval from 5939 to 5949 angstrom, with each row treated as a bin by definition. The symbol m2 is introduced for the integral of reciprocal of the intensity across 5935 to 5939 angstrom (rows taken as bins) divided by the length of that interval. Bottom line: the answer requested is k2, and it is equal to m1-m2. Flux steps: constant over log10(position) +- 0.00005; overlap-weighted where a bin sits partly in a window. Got 0.00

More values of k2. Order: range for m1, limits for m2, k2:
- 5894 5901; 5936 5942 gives 0.03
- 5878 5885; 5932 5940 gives 0.01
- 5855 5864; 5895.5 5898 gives -0.03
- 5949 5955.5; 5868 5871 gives 0.00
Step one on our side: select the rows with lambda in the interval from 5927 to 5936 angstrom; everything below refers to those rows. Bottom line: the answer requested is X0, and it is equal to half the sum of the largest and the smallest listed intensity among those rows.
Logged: 6.13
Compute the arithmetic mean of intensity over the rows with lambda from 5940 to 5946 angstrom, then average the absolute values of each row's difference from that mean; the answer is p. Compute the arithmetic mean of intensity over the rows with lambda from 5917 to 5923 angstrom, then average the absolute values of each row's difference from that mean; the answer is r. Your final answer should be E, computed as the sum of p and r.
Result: 0.035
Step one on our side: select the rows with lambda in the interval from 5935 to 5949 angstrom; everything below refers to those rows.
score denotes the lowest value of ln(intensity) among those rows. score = 1.81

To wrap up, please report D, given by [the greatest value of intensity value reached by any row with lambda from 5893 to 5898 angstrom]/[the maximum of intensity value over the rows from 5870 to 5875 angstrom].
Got 0.83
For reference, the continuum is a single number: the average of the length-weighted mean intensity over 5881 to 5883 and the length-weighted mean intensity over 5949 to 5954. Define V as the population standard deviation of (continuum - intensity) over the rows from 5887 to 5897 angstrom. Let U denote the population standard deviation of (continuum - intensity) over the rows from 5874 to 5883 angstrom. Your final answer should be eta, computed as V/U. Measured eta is 0.5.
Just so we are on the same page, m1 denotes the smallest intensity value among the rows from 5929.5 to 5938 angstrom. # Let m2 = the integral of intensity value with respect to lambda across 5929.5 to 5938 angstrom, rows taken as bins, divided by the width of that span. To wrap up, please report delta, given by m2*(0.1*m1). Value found 3.78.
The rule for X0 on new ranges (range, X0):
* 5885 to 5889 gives 5.21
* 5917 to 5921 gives 5.99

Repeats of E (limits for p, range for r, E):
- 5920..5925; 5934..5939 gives 0.016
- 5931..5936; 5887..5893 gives 0.074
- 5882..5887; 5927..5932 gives 0.210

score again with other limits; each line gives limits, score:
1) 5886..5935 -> 1.58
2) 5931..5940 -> 1.82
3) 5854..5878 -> 1.75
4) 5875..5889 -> 1.62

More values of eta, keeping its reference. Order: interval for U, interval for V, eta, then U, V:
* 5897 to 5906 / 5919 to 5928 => 0.1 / 0.23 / 0.02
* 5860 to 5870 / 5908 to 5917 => 0.1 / 0.08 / 0.01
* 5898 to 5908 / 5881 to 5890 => 1.5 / 0.22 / 0.32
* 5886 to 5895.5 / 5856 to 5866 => 0.4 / 0.11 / 0.04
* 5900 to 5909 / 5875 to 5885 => 1.0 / 0.21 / 0.20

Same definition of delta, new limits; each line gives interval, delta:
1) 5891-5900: 2.45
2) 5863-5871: 3.50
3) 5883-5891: 2.53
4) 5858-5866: 3.36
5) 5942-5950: 3.74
